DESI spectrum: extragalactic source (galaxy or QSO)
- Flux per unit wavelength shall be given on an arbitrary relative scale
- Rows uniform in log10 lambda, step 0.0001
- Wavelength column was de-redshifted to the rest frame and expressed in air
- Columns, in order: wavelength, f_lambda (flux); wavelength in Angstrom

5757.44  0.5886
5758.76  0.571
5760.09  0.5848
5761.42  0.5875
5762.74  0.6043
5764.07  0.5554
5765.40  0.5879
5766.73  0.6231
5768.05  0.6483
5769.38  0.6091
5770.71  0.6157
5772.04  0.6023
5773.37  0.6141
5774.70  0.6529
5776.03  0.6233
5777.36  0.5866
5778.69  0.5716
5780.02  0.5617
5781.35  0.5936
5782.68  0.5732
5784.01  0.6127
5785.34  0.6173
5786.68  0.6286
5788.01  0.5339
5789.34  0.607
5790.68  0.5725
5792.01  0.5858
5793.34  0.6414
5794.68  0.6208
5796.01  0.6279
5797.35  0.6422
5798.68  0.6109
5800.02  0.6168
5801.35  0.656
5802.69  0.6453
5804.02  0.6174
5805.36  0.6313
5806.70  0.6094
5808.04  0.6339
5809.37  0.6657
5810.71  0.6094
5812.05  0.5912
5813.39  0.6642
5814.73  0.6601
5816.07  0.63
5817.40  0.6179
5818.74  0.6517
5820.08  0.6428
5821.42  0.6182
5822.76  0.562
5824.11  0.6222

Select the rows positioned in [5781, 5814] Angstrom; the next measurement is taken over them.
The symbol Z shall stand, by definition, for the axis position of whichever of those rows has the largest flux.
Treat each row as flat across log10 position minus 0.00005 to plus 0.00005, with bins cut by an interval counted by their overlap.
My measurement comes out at 5809.37 Angstrom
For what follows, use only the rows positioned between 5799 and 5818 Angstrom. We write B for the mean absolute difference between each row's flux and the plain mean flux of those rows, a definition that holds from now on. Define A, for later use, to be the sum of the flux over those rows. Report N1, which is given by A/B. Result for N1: 466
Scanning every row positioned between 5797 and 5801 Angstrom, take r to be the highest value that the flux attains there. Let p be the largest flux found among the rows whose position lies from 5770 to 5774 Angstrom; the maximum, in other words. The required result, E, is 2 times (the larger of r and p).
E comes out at 1.28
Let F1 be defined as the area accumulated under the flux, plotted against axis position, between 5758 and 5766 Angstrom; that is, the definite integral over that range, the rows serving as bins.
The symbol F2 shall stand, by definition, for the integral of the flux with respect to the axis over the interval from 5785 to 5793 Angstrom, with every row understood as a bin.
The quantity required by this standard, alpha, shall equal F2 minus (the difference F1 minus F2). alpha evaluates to 4.81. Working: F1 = 4.65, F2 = 4.73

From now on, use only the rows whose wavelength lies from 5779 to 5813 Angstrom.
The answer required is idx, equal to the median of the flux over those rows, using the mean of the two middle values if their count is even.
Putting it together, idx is 0.617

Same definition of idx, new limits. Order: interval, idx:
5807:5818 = 0.632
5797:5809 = 0.631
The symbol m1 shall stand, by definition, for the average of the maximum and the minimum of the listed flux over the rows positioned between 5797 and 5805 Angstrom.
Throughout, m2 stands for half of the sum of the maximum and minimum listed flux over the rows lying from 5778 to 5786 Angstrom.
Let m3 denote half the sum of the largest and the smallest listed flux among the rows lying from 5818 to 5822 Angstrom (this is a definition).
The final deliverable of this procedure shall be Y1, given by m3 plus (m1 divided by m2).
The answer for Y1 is 1.71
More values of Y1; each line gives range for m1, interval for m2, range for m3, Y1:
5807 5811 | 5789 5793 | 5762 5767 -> 1.67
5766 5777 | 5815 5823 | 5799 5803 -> 1.67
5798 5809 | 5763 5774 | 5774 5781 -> 1.66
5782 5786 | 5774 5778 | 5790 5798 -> 1.57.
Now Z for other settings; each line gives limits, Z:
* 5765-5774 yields 5768.05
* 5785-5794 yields 5793.34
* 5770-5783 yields 5774.70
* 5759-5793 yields 5774.70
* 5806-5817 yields 5809.37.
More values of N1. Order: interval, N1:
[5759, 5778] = 428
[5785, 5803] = 368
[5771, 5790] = 344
